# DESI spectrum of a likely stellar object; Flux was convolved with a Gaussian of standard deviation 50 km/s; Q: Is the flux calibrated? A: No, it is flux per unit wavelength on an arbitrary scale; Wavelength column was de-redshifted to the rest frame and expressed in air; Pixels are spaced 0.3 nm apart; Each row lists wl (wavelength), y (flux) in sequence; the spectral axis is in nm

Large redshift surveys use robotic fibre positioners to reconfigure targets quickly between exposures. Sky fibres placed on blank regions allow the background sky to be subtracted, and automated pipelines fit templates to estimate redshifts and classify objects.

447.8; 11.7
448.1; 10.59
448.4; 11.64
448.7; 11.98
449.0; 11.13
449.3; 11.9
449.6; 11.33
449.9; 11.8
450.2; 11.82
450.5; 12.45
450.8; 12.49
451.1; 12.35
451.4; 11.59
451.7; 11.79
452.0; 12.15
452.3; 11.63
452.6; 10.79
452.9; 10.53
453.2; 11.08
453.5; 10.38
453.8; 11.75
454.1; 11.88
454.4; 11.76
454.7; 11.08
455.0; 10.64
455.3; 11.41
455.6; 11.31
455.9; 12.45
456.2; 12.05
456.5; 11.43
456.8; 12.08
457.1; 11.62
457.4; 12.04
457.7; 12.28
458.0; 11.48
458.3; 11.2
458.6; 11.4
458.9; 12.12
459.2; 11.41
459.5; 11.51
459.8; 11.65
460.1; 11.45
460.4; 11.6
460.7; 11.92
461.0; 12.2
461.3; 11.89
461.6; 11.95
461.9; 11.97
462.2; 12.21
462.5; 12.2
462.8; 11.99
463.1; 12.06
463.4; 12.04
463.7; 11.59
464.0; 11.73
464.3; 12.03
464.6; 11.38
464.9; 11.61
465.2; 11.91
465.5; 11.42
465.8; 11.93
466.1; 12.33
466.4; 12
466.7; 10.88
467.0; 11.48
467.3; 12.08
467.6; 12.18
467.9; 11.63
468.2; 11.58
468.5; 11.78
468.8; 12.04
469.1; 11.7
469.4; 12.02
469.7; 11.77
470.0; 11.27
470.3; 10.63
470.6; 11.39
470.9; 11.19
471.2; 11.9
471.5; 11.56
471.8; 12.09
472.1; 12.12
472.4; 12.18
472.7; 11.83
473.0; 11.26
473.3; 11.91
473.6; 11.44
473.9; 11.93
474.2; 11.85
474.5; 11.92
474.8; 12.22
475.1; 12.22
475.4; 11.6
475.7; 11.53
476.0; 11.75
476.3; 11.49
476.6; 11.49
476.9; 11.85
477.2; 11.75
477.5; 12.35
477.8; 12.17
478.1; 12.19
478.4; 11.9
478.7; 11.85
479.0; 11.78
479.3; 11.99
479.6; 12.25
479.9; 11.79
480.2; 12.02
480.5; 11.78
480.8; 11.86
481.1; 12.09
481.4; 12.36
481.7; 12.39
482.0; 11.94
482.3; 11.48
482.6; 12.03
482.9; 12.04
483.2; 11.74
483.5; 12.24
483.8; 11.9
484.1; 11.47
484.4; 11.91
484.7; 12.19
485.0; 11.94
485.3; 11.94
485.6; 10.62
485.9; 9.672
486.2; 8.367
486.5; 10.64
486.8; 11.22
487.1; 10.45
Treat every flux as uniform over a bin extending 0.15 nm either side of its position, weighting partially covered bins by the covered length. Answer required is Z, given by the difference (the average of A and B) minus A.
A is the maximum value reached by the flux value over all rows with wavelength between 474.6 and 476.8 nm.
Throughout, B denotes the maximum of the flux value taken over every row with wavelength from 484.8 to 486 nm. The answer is -0.14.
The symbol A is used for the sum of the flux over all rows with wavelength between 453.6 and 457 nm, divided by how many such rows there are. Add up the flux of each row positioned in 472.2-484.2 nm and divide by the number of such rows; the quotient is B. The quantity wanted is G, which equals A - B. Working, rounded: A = 11.62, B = 11.9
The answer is -0.3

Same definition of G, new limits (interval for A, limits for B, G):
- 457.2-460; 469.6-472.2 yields 0.1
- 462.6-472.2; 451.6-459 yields 0.2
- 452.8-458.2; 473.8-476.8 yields -0.3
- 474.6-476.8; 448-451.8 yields 0.0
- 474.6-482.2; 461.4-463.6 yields -0.1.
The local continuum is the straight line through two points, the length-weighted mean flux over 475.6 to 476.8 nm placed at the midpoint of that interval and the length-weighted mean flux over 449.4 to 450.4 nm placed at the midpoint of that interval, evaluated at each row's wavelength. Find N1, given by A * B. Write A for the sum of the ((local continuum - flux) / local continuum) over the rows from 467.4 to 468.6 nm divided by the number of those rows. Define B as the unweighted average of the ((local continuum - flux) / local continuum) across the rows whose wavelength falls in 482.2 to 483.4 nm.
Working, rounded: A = -0.015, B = -0.02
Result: 0.0004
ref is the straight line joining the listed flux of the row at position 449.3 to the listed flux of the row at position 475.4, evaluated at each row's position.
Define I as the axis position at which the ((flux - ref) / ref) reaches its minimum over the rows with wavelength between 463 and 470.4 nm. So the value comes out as 470.3 nm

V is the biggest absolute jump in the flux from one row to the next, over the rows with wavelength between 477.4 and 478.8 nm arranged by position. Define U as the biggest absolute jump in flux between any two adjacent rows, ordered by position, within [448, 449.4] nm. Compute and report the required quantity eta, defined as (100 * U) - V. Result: 105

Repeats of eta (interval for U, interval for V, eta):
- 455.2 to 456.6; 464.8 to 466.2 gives 113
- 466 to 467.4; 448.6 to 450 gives 111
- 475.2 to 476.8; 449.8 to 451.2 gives 25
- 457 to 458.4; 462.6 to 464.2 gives 80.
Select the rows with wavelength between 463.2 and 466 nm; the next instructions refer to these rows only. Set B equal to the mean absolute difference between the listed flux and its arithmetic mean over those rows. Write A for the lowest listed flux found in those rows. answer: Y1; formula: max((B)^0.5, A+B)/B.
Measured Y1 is 54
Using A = 11.38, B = 0.21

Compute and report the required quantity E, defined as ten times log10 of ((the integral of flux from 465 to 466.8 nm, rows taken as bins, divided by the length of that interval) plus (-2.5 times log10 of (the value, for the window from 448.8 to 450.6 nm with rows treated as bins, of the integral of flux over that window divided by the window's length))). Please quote 9.59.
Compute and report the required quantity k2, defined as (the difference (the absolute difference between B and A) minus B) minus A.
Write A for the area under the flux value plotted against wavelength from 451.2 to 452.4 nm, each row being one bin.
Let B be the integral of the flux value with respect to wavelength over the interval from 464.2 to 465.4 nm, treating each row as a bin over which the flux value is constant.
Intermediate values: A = 14.2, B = 14.0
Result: -28.1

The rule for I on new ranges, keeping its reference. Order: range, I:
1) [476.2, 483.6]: 476.3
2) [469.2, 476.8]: 470.3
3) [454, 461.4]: 455.0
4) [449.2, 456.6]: 453.5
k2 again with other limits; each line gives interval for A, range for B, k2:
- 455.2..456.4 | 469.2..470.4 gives -27.5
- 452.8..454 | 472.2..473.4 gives -26.4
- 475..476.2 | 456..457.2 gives -28.2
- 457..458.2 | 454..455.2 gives -27.2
